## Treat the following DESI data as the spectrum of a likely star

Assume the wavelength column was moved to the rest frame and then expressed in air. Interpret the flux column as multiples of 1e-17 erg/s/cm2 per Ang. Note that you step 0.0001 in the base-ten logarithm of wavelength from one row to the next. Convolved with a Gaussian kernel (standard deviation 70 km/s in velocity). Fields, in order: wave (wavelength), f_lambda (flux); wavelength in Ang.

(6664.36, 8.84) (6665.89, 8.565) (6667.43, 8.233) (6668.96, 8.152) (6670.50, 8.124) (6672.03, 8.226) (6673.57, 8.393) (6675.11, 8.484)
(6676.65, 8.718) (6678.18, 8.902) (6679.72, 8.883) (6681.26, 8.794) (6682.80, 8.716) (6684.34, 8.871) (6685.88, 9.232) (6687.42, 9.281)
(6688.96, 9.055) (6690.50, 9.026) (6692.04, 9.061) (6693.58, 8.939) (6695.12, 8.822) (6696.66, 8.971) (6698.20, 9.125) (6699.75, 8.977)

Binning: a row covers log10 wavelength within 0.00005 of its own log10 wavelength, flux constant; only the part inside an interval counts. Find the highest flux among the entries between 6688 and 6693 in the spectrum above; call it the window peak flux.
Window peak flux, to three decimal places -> 9.061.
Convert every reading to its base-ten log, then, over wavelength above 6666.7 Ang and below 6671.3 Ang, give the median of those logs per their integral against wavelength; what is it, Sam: 0.217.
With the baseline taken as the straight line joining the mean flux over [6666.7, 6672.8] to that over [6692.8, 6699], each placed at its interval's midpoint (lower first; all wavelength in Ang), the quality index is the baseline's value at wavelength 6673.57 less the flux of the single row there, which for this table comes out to -0.1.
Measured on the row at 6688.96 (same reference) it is -0.3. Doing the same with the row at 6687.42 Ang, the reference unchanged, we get -0.6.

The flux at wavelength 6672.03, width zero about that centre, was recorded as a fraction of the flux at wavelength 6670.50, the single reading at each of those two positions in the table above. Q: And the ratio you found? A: 1.01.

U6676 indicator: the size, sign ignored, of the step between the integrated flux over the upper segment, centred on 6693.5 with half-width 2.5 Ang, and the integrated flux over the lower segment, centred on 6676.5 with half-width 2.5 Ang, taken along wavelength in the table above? 1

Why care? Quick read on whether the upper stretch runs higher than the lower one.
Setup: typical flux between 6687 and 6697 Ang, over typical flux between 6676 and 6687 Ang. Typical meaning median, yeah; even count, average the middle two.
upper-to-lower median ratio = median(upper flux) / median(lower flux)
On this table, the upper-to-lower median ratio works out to 1.02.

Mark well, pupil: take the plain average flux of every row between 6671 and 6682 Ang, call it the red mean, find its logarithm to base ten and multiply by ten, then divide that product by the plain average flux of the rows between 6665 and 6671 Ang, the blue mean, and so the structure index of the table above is 1.13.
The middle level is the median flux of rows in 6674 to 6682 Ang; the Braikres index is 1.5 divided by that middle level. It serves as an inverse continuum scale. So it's 0.171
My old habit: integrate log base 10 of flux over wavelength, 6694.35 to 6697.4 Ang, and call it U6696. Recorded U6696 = 2.9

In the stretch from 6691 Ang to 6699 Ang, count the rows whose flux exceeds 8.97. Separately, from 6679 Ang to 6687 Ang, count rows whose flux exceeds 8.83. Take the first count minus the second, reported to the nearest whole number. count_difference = 0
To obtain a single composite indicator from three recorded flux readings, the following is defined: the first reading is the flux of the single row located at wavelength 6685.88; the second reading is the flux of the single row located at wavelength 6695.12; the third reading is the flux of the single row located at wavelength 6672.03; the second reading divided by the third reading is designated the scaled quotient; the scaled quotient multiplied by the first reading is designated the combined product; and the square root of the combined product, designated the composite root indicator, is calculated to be 3.15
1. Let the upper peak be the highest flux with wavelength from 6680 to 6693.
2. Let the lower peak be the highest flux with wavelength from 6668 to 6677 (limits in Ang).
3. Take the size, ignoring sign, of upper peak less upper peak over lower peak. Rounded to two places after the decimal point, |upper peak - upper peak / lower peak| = 8.22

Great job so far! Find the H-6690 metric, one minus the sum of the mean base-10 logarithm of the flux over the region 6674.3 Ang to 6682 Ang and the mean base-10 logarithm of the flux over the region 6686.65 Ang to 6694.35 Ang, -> -0.900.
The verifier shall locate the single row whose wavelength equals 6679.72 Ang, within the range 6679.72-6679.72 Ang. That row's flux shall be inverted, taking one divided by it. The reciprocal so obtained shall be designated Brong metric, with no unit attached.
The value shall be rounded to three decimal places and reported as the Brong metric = 0.113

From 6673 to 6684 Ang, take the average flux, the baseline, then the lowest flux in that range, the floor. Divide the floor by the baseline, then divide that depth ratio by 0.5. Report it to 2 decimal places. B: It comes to 1.93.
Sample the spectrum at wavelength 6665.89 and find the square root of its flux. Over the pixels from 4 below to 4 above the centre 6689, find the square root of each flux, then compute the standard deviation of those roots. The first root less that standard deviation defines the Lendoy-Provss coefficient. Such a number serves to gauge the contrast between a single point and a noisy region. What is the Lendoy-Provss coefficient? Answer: 2.91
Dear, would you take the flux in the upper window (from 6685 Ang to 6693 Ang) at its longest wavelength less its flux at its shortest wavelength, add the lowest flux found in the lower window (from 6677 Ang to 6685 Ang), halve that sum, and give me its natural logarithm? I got 1.45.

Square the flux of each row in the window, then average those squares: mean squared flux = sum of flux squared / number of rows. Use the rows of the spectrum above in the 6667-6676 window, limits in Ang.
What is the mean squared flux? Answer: 68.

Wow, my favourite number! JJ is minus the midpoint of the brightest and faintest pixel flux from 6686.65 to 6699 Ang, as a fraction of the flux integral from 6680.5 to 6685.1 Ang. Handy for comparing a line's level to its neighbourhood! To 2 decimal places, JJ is -0.22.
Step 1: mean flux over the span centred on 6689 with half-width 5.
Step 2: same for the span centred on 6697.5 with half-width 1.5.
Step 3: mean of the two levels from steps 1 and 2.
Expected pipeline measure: 9.1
